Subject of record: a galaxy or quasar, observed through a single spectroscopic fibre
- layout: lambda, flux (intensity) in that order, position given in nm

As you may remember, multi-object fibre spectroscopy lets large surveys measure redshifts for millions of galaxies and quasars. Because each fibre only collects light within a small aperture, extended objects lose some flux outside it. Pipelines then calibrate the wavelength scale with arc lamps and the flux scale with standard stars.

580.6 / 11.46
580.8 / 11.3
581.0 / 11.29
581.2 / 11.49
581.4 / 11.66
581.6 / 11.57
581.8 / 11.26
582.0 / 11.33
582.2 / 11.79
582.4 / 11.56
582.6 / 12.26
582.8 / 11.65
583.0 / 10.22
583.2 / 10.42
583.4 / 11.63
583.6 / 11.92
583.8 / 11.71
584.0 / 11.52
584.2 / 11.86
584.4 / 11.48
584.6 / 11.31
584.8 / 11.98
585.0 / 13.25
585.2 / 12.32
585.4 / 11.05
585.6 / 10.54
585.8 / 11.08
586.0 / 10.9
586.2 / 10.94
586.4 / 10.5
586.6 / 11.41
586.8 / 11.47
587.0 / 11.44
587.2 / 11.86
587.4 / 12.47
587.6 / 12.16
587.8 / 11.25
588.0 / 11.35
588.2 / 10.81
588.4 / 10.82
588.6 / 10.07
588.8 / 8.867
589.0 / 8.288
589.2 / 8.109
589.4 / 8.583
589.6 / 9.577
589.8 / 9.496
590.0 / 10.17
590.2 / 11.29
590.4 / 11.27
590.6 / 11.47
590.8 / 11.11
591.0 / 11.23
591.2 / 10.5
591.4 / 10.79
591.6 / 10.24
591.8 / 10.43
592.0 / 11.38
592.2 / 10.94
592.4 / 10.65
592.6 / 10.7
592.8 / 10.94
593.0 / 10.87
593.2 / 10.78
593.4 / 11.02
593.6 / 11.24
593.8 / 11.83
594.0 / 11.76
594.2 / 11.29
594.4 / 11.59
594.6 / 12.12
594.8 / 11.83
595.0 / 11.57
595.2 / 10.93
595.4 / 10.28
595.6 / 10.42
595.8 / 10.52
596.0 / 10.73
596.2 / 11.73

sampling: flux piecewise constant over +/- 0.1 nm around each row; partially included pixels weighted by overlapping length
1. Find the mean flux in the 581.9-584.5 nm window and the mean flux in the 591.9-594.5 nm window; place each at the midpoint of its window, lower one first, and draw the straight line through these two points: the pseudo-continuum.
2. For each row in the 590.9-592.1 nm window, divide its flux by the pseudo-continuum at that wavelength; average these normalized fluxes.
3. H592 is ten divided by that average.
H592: 10.4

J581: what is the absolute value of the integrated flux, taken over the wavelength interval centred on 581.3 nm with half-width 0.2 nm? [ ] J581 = 4.6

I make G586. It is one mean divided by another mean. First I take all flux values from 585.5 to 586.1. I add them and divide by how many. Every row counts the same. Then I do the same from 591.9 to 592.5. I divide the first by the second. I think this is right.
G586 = 0.99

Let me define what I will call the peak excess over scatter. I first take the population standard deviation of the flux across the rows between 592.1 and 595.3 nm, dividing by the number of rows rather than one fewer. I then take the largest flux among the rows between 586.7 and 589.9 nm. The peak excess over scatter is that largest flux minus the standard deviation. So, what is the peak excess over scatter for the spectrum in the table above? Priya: 12.0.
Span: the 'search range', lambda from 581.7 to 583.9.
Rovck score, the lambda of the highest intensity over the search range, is 582.6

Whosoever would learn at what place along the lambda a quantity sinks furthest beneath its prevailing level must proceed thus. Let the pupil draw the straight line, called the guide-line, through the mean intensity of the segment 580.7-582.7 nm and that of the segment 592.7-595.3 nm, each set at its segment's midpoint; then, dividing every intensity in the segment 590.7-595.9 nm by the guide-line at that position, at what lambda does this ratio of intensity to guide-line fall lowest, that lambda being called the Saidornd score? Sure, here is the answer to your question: 591.6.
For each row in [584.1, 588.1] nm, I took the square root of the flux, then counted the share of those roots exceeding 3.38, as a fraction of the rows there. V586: 0.50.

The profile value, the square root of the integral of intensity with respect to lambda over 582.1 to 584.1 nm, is 4.789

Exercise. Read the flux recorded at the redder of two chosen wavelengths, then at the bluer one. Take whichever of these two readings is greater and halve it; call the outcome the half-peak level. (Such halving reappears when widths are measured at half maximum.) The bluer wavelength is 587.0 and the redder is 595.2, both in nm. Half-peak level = 5.72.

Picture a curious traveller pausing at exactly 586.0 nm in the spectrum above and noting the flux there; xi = 10.9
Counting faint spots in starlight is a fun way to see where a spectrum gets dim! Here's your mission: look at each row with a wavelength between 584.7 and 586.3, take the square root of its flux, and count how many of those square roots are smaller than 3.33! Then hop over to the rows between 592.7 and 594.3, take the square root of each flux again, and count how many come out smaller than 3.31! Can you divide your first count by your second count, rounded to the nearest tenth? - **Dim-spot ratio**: 1.7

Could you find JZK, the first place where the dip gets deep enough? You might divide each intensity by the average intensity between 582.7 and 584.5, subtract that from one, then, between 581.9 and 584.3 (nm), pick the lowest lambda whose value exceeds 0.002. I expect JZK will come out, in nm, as 582.0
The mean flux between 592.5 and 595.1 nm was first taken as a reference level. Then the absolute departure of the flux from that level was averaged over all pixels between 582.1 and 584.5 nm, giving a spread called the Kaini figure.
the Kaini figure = 0.50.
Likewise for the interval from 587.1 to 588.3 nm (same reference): 0.51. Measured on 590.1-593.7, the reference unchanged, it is 0.43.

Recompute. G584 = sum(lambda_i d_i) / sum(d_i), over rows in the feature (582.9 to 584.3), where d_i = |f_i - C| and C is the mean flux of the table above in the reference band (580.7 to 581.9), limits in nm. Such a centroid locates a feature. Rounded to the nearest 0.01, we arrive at 583.38 nm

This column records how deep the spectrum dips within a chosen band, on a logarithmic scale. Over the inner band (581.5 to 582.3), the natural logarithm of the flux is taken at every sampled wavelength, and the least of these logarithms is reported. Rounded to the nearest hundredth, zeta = 2.42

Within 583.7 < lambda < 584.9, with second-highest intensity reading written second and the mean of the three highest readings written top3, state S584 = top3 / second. 0.999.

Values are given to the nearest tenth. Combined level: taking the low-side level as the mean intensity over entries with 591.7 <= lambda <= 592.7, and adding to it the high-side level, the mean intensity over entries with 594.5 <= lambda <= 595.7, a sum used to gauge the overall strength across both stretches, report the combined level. 22.0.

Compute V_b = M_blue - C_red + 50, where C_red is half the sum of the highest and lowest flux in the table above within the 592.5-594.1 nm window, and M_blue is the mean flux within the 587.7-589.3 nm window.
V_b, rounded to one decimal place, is 48.7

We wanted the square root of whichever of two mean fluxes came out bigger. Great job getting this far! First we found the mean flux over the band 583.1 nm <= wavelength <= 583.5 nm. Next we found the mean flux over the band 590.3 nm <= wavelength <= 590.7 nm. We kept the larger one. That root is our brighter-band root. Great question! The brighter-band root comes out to 3.37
